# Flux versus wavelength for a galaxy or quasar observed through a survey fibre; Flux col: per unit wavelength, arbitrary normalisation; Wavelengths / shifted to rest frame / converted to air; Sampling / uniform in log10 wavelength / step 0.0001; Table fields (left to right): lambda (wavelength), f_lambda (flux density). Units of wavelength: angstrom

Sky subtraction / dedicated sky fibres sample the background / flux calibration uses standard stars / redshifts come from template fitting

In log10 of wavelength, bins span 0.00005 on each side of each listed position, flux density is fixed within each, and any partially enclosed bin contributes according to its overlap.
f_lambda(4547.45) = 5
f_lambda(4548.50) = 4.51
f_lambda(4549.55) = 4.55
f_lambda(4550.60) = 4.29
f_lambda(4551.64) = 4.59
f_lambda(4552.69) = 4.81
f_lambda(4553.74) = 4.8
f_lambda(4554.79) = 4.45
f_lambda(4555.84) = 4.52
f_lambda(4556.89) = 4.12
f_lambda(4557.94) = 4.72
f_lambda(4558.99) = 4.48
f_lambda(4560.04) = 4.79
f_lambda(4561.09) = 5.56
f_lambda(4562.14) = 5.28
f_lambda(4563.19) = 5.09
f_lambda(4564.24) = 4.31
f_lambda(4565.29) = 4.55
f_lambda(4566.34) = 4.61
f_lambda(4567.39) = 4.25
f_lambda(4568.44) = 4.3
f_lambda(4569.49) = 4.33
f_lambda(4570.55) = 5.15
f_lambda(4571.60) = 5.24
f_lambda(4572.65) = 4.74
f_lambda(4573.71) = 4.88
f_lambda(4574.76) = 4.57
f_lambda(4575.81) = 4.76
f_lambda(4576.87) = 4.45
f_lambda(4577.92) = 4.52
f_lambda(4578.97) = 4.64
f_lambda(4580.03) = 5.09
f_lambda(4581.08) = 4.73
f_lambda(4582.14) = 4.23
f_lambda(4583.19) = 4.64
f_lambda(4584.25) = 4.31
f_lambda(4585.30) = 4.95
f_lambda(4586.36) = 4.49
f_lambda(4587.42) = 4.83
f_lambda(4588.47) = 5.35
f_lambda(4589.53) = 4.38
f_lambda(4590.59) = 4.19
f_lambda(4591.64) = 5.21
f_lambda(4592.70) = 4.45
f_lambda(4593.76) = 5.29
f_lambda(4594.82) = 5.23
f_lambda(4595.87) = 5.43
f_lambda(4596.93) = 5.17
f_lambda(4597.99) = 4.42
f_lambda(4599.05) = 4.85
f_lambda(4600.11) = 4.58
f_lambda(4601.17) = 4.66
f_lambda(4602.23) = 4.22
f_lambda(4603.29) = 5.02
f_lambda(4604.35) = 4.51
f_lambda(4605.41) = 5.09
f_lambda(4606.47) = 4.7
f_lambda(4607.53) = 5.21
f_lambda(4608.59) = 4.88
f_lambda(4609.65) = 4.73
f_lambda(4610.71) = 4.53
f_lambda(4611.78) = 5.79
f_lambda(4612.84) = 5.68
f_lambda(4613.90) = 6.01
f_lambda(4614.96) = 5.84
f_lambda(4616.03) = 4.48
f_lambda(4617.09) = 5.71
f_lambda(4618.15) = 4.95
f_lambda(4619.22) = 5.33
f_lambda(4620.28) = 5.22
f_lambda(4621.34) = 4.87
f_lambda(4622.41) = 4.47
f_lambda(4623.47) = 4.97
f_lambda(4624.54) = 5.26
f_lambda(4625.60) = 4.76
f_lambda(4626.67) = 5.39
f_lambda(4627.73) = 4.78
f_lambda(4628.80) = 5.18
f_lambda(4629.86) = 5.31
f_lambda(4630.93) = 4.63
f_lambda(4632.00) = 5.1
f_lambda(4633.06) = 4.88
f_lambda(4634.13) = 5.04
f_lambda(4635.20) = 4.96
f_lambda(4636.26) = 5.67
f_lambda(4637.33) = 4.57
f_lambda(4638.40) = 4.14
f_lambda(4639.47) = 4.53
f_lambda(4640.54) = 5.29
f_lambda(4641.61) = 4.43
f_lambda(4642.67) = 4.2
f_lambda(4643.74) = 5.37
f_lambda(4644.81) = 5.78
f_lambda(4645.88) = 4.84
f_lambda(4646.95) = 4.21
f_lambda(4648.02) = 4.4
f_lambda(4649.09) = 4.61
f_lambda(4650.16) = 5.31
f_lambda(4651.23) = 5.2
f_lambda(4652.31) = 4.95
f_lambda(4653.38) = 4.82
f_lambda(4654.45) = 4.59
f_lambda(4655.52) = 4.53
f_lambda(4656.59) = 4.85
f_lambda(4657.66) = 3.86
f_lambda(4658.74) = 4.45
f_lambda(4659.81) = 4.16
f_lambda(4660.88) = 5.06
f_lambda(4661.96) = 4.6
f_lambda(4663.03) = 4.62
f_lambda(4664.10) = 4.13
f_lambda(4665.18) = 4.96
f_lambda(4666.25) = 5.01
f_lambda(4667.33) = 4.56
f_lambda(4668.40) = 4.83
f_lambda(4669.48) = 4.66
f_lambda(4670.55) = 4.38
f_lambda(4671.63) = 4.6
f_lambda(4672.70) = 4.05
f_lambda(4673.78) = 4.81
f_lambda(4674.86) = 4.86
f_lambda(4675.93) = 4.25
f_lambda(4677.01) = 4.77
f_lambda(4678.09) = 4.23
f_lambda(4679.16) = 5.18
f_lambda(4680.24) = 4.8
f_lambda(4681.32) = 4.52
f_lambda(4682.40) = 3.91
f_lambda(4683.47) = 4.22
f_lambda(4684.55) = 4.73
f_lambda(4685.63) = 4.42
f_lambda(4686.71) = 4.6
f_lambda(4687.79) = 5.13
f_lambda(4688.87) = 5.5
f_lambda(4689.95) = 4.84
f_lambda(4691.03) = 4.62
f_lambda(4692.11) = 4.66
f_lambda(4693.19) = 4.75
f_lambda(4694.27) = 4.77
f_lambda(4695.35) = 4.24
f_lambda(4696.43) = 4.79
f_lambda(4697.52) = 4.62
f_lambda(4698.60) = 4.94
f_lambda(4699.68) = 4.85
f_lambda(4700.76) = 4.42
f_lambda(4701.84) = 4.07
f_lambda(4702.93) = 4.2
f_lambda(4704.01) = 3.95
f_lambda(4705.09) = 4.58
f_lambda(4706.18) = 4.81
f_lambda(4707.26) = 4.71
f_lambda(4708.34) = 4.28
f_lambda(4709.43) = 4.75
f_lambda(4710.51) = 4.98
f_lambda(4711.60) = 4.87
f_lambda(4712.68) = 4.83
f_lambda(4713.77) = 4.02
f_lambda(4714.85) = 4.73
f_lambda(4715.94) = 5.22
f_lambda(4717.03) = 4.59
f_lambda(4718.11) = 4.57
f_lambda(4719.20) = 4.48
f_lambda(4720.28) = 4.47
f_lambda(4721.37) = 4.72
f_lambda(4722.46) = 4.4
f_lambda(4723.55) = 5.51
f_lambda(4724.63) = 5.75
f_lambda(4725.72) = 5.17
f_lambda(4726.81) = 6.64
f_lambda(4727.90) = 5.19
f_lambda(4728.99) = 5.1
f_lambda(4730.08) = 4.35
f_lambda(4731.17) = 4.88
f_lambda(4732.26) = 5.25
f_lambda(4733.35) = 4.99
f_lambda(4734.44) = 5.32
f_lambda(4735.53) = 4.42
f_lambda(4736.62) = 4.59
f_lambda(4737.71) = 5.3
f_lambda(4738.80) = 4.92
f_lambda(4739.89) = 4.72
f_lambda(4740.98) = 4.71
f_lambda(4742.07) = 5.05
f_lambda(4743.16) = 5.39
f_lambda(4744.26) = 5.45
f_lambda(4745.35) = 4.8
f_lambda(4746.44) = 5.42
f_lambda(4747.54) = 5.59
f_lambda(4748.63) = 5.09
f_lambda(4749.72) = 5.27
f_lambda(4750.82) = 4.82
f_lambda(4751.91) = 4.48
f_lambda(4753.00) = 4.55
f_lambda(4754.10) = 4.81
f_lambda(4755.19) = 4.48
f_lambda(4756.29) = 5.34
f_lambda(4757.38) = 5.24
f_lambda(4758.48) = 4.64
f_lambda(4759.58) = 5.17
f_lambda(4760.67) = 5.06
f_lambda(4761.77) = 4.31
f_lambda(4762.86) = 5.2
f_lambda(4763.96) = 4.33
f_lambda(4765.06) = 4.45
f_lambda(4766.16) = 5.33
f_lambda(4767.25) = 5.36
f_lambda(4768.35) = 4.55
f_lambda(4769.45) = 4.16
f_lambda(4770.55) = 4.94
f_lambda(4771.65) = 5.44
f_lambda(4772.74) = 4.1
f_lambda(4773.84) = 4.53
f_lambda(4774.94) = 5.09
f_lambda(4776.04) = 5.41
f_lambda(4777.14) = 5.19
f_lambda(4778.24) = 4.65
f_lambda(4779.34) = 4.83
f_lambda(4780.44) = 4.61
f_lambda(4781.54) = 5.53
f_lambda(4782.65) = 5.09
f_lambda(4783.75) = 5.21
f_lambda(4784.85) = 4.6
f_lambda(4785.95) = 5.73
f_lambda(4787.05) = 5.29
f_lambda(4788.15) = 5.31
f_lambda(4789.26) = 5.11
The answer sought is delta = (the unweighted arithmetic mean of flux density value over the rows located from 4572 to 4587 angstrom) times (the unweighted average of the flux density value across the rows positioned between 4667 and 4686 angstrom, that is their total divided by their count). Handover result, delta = 21.1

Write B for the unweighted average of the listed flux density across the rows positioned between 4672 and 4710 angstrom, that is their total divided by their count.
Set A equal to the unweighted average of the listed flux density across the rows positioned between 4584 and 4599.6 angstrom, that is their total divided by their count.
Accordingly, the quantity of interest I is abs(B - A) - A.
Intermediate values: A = 4.84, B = 4.60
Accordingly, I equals -4.60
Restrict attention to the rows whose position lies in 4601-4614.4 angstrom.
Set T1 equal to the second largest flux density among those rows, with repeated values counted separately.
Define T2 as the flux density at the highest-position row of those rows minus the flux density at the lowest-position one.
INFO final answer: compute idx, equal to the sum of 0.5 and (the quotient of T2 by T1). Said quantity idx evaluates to 0.73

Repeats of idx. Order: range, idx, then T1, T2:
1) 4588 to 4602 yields 0.37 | 5.35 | -0.69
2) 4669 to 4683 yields 0.35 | 4.86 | -0.75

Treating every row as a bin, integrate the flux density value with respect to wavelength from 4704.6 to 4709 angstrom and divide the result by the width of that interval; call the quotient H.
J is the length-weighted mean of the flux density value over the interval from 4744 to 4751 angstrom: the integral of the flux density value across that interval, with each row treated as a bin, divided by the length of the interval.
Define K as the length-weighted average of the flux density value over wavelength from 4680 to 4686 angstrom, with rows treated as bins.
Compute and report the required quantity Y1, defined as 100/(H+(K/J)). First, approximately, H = 4.6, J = 5.22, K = 4.42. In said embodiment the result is 18.4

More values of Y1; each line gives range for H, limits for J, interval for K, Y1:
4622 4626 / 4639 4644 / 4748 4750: 16.7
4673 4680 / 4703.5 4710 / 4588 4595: 17.4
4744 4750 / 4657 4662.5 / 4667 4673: 15.9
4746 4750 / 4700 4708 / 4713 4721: 15.7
